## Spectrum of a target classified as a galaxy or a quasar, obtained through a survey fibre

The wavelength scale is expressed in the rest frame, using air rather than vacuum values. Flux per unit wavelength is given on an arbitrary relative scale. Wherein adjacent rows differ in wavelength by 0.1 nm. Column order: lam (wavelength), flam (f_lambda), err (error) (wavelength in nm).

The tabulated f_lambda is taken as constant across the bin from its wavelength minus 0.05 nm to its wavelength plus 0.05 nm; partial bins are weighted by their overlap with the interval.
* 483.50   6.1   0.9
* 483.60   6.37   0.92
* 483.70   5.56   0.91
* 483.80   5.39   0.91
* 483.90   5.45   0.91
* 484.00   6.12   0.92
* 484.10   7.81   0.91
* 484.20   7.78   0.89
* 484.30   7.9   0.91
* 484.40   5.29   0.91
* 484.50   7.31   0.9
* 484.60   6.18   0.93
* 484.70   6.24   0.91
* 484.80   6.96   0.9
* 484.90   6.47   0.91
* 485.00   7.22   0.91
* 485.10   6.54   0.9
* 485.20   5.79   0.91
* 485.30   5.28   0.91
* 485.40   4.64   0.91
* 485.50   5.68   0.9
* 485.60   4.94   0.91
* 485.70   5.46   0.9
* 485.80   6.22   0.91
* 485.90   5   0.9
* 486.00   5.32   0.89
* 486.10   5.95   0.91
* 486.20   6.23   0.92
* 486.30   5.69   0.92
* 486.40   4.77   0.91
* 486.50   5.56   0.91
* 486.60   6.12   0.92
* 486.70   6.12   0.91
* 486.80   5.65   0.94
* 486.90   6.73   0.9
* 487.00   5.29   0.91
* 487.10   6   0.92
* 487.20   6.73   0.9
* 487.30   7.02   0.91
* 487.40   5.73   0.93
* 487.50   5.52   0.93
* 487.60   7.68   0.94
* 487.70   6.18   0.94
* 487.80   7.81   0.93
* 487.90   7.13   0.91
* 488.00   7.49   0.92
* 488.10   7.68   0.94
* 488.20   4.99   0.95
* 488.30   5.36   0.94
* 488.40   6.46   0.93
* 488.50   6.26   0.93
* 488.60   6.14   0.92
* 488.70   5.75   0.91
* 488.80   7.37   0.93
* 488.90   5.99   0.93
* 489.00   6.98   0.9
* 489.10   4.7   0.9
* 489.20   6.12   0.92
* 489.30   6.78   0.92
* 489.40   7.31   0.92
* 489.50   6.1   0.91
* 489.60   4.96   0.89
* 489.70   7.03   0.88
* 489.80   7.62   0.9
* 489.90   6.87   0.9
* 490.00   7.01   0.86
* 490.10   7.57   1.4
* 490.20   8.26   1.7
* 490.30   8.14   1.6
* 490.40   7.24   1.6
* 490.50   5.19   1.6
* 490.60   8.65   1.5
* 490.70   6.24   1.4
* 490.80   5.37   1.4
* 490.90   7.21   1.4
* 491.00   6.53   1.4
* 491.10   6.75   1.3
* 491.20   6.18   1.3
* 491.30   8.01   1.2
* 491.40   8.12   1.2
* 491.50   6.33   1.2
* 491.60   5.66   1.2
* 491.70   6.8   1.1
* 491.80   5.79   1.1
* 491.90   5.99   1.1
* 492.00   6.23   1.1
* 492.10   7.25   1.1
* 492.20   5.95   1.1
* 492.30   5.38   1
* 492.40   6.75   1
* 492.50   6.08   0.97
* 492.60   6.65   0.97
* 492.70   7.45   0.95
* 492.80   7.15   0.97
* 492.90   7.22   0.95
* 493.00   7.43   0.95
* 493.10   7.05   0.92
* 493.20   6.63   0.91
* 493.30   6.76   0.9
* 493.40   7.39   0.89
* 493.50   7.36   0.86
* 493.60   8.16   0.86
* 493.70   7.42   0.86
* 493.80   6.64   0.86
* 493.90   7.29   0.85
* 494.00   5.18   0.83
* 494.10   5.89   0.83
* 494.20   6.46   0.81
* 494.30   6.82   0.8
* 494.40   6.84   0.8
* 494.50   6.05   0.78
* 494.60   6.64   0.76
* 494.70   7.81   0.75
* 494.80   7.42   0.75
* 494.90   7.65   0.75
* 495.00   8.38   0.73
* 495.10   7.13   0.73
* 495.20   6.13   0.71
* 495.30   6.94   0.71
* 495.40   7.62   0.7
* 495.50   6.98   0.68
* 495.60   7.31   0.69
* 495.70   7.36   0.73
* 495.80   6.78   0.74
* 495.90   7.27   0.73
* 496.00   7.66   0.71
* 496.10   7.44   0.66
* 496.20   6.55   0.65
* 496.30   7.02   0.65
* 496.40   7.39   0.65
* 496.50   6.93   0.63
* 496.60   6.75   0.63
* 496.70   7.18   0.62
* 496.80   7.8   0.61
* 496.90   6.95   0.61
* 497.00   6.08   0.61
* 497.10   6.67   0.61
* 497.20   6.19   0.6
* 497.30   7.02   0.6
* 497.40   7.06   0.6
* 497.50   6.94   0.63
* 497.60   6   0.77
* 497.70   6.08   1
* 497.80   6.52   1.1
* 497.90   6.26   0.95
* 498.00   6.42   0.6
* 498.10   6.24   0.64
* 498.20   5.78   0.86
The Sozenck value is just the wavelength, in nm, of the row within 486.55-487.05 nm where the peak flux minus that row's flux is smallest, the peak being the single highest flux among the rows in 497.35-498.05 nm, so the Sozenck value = 486.90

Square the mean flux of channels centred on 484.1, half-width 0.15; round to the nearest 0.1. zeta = 52.4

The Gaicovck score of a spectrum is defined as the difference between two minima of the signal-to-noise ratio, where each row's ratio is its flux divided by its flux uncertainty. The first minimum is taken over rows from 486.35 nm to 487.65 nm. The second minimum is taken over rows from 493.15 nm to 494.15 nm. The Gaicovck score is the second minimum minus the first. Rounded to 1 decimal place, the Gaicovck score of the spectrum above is 1.0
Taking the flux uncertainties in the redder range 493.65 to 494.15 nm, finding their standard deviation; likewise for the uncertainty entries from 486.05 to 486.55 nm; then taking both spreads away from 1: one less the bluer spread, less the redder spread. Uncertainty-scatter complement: 0.98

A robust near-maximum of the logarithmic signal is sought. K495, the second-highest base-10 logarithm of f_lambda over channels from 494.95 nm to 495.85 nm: 0.882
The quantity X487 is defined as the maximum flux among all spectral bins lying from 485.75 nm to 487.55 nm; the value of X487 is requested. 7.02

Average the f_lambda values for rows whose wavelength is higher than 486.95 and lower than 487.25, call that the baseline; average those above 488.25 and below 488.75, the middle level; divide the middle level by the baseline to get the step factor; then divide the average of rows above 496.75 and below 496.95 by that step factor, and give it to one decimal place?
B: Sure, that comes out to 7.4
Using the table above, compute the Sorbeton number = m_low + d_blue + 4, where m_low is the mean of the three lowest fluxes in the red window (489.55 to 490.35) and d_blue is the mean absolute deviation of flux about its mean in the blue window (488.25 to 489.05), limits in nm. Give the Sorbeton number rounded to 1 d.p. 10.8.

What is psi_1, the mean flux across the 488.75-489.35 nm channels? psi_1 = 6.32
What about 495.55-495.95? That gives 7.18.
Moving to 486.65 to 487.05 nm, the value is 5.95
